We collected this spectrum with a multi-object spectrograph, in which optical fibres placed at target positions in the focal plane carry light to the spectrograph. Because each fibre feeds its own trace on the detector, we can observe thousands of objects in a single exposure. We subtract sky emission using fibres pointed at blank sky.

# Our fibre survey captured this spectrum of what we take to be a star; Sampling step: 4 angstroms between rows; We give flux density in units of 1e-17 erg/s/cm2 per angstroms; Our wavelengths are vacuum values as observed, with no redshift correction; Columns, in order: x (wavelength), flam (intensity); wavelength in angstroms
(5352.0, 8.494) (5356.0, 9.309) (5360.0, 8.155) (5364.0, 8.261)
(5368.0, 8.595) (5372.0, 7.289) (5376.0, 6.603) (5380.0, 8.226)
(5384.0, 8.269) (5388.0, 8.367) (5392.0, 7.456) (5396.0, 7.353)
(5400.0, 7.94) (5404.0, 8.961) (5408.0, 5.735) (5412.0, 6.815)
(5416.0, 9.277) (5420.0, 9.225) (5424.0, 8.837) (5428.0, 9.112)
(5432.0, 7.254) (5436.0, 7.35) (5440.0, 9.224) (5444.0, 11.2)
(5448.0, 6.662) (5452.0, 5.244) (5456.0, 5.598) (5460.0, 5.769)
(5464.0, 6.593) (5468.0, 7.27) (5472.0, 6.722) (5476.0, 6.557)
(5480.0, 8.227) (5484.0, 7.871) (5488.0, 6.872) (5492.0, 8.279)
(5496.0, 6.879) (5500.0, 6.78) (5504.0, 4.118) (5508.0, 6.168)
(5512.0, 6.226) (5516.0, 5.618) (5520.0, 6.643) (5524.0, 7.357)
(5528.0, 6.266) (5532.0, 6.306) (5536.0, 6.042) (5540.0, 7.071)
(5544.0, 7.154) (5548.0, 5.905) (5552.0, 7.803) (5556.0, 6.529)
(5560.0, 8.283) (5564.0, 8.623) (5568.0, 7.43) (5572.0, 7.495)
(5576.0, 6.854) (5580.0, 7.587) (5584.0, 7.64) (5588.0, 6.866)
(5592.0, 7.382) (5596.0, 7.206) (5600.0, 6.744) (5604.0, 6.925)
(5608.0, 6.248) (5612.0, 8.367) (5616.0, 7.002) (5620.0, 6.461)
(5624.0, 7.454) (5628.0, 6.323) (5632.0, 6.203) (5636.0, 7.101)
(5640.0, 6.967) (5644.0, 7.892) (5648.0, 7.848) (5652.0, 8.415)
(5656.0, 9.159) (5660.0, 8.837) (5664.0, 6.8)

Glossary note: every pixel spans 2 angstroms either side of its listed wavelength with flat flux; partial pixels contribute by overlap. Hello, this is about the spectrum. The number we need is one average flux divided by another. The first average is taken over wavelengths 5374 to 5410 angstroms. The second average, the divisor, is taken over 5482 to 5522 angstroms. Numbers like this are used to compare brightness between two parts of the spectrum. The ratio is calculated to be 1.17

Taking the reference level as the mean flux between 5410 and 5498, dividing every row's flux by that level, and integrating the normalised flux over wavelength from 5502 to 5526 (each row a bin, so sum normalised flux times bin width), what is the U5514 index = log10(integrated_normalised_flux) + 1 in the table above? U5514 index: 2.28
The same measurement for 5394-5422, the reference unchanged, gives 2.46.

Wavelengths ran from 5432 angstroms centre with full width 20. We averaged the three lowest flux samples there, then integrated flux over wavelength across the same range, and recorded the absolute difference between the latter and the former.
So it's 159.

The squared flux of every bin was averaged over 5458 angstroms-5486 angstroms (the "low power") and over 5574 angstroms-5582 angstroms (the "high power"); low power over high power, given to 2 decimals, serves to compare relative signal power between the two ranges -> 0.95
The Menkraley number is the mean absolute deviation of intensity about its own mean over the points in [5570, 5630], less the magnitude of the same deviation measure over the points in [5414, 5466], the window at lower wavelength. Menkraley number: -1.10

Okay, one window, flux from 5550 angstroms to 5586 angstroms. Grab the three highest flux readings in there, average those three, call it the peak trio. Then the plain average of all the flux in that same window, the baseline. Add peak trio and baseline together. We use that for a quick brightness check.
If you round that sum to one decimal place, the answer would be 15.8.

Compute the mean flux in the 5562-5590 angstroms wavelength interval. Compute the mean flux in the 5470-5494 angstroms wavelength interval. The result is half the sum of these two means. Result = 7.5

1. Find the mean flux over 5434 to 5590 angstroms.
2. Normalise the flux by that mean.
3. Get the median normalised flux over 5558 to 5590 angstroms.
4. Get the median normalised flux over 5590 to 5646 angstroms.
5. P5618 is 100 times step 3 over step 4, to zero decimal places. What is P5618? 108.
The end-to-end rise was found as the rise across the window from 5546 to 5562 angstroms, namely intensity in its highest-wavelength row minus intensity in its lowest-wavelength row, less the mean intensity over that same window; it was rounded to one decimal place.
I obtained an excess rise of -4.8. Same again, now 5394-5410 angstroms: -9.1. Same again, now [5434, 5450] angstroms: -9.3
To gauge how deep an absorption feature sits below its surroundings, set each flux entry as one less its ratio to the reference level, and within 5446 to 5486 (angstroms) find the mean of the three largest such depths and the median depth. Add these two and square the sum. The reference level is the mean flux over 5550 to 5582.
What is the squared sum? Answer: 0.16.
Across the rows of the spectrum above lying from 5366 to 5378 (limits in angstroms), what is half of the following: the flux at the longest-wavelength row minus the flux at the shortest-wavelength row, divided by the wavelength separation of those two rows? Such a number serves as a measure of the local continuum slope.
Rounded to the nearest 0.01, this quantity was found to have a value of -0.12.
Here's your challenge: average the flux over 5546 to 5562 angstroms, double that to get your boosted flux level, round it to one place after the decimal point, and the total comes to 14.3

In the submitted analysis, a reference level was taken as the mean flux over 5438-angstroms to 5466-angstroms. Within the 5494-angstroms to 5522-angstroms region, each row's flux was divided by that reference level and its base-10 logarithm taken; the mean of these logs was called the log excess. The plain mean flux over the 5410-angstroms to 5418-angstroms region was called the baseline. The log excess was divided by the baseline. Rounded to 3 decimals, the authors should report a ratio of -0.010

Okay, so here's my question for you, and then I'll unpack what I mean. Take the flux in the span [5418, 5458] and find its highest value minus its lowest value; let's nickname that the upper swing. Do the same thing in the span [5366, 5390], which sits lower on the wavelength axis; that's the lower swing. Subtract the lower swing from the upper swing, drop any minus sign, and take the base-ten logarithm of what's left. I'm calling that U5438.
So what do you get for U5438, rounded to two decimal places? 0.60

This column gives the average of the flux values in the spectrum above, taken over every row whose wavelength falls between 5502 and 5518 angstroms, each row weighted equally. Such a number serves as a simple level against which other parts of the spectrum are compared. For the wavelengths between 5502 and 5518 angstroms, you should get 5.5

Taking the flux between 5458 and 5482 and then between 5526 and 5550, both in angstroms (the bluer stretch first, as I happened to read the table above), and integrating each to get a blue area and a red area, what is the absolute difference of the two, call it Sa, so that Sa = 10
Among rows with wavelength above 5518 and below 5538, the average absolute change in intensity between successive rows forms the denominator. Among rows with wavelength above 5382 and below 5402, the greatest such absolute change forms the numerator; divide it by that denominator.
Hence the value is 1.7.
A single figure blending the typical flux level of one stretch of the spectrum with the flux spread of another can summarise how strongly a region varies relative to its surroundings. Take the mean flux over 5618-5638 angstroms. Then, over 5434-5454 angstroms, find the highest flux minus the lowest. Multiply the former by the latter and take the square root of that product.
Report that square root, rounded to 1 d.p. 6.3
